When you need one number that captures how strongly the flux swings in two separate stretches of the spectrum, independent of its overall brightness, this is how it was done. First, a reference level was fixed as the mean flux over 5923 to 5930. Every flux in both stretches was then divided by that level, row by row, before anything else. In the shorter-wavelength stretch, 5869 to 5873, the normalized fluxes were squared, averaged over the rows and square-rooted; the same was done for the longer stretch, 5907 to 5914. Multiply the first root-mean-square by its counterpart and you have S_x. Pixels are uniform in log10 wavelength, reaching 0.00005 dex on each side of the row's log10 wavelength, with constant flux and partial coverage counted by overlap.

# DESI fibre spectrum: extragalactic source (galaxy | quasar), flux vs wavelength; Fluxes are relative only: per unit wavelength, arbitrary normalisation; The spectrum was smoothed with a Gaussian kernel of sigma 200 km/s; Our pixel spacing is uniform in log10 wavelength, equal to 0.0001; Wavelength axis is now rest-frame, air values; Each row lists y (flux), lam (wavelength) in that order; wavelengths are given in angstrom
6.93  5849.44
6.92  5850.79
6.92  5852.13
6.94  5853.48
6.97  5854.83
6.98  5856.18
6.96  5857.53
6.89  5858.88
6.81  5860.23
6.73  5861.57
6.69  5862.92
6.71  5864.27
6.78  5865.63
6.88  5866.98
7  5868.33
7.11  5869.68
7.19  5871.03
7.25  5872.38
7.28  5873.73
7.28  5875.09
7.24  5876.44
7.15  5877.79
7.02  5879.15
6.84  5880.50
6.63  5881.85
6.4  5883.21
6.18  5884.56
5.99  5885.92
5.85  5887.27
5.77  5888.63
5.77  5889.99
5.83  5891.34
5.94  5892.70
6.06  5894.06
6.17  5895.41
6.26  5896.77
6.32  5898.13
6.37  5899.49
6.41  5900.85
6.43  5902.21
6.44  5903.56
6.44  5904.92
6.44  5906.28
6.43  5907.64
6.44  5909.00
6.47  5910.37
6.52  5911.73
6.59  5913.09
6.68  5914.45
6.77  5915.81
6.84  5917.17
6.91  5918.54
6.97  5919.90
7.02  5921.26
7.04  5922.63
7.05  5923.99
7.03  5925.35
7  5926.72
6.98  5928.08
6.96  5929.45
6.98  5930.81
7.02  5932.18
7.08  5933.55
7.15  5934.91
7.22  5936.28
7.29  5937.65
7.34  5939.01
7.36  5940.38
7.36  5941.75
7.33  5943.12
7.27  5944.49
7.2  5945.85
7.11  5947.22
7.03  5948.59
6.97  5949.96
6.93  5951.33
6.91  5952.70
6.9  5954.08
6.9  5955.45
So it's 0.95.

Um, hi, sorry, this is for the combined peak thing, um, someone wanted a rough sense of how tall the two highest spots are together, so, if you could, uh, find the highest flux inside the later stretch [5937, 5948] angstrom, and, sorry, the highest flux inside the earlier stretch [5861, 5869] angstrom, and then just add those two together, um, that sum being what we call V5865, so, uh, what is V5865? 14.4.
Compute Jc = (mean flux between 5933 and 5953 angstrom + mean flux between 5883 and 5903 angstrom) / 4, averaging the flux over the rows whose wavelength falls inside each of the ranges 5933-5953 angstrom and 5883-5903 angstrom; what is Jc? 3.32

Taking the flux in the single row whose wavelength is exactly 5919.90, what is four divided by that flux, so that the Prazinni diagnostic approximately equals 0.57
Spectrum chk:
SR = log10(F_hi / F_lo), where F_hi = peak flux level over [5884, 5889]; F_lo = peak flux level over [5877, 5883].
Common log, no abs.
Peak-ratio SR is -0.06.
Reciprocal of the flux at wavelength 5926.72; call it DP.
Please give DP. 0.143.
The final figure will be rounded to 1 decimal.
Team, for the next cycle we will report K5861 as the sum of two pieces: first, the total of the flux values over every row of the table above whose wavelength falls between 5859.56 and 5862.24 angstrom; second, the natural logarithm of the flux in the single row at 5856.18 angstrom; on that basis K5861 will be 15.5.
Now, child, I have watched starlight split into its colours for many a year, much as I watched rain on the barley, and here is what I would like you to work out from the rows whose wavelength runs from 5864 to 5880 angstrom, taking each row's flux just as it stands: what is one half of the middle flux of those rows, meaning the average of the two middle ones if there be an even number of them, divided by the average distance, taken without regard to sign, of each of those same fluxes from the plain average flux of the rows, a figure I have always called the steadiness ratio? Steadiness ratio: 22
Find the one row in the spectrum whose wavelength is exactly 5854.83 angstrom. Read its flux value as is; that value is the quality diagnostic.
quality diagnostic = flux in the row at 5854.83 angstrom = 6.97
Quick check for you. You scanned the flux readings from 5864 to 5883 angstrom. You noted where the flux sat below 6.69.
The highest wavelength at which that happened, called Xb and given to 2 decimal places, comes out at 5881.85 angstrom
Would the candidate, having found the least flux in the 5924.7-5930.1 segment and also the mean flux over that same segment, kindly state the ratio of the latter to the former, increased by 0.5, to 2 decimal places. 1.50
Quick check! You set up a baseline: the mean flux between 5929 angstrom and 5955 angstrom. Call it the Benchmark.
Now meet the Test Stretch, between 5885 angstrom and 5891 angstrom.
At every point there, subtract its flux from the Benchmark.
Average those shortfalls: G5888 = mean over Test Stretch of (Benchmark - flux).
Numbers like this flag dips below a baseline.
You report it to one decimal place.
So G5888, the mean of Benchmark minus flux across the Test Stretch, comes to 1.3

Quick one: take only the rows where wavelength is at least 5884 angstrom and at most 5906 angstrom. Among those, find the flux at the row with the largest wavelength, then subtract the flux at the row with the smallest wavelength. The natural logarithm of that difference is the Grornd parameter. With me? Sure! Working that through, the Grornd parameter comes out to -1.3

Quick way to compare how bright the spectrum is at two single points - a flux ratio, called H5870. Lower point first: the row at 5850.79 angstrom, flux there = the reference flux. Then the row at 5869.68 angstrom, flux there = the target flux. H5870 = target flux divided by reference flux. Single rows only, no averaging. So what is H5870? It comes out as 1.03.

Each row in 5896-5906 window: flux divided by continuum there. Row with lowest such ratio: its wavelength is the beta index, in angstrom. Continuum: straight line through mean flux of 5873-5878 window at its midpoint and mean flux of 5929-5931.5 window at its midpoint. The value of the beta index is 5896.77 angstrom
